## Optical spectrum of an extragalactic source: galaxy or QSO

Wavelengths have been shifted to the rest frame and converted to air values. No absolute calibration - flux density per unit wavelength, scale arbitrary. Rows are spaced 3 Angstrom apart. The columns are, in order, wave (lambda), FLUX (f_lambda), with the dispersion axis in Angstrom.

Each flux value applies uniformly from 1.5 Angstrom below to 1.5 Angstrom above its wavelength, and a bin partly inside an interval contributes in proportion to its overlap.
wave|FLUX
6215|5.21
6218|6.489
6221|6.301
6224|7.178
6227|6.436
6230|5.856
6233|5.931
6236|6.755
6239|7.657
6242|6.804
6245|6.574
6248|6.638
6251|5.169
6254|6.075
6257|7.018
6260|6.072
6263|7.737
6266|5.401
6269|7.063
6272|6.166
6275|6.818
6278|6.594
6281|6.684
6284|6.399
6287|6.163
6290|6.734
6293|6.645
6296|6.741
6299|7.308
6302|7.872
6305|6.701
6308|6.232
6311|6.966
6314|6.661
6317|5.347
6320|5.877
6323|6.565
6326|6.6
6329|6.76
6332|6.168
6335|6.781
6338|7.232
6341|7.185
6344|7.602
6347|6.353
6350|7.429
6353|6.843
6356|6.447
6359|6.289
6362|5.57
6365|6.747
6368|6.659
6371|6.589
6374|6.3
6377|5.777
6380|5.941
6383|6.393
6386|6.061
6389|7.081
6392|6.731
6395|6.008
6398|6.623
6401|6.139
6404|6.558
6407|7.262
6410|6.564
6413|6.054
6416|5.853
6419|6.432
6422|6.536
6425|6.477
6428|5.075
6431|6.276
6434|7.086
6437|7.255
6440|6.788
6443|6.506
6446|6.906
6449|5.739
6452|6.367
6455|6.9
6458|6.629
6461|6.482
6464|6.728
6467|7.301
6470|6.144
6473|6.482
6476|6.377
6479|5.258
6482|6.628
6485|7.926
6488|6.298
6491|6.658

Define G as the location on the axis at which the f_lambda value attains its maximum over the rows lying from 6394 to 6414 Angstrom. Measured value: 6407 Angstrom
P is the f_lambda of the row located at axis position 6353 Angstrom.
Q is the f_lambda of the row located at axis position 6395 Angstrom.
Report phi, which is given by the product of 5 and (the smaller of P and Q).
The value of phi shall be 30.0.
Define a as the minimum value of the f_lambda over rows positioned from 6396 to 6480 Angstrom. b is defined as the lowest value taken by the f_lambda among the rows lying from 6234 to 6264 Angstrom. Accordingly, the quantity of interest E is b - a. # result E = 0.09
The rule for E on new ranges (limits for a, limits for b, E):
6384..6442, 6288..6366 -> 0.27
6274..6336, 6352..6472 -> -0.27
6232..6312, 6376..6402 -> 0.61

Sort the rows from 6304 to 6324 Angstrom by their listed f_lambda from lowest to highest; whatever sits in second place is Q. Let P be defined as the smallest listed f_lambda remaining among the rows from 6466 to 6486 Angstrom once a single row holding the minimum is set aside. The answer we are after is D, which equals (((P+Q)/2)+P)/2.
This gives 6.08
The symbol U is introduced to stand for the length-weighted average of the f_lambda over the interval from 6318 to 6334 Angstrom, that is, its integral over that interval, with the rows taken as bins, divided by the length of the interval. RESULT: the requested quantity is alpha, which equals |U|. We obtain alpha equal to 6.37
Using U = 6.37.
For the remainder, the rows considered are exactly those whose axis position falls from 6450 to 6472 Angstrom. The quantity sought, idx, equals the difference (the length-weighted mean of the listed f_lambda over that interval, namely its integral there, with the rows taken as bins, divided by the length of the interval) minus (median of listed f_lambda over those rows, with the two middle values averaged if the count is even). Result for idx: 0.00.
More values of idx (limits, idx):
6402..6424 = -0.08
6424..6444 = -0.01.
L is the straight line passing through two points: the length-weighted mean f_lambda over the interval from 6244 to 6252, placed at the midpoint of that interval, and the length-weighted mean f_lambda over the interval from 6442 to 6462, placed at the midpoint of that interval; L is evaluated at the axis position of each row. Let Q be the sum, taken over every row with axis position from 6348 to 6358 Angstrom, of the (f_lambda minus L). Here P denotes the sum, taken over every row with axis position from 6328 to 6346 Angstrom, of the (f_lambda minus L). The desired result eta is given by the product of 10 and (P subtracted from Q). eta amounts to -22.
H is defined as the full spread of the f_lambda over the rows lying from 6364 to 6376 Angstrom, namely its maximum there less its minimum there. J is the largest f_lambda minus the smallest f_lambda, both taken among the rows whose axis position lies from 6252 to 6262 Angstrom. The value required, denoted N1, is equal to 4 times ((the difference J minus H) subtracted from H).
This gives -0.2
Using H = 0.45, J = 0.9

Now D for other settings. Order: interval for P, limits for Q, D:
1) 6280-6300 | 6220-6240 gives 6.28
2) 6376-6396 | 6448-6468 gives 6.05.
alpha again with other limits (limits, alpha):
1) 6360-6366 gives 6.12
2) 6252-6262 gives 6.39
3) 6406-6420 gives 6.40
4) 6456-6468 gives 6.77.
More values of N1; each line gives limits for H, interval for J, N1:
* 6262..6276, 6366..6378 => 15.2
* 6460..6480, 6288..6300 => 13.7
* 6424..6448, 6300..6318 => 7.3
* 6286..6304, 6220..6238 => 8.4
